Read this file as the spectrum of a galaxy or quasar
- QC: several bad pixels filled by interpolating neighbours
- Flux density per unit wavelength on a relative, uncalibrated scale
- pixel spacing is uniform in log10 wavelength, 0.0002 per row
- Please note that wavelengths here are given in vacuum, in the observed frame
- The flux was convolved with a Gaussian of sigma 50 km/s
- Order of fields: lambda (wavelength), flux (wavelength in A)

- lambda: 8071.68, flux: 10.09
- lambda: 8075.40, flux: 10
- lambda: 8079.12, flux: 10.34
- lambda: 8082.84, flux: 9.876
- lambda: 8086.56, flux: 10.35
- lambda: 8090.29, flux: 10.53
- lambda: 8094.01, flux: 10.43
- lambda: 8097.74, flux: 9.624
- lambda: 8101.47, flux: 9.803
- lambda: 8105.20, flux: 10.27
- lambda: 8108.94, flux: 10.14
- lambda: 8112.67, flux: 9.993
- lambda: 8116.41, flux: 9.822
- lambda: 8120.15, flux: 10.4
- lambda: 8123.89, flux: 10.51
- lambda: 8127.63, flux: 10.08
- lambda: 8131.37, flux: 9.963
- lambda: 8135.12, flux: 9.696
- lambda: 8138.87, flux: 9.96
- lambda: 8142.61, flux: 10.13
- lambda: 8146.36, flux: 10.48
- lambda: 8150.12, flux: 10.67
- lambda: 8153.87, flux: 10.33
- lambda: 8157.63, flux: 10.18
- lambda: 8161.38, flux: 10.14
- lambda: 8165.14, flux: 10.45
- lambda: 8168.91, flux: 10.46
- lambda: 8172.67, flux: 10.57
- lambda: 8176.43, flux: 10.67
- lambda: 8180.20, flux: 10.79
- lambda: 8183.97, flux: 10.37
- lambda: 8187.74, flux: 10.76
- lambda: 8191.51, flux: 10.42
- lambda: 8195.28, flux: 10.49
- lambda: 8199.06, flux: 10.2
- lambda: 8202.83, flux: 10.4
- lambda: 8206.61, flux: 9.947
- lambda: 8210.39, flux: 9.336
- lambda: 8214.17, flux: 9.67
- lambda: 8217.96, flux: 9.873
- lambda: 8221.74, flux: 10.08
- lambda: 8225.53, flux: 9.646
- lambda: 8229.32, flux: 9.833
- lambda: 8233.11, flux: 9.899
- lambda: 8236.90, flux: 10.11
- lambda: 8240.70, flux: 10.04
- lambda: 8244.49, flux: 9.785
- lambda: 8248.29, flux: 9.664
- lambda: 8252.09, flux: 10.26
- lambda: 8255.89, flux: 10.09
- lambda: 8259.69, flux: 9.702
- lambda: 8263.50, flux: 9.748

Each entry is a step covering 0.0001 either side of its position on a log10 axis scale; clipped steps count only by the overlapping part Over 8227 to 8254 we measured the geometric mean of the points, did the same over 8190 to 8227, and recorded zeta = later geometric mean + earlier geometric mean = 19.9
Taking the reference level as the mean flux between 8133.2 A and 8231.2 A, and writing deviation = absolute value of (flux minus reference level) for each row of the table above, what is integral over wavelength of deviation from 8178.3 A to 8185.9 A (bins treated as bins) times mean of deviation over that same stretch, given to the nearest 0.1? 1.0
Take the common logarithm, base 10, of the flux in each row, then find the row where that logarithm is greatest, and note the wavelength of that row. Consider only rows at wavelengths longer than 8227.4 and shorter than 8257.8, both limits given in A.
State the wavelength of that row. 8252.09 A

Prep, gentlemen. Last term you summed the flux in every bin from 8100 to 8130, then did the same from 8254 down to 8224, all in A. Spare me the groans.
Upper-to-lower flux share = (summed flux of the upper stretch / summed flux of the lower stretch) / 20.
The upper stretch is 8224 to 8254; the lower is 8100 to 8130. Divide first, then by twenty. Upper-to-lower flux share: 0.0489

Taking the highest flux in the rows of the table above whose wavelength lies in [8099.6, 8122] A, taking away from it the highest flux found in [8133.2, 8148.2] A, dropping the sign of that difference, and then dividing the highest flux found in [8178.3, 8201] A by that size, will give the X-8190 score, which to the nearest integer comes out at 135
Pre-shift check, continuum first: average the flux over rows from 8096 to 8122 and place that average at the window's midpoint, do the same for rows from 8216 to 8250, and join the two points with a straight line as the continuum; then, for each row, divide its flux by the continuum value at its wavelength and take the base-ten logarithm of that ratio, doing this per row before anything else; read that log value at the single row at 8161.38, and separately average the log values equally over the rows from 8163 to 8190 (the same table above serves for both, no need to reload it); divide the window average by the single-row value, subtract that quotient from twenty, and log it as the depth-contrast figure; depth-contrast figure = 17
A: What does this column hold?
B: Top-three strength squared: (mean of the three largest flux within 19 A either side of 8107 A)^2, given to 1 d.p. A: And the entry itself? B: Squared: 110.0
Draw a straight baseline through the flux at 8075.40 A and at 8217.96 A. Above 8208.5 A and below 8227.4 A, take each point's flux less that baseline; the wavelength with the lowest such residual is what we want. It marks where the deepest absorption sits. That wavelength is 8210.39 A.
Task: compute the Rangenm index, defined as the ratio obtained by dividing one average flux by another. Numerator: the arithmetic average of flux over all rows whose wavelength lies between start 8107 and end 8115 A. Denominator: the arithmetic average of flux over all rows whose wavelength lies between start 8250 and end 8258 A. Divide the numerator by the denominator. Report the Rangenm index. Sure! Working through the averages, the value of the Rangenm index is 0.99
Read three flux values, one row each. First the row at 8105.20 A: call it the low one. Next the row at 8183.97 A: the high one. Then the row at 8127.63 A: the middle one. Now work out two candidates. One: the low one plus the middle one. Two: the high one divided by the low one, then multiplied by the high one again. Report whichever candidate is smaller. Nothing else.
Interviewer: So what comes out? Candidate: 10.5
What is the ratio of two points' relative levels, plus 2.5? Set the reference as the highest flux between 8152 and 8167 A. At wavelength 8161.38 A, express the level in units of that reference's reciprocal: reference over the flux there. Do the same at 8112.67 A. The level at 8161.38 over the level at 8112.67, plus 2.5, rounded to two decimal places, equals 3.49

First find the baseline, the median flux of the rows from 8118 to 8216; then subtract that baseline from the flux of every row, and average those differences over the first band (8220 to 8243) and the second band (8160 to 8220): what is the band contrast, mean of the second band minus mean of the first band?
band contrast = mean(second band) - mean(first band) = 0.35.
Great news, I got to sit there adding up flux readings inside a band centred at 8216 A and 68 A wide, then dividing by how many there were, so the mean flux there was 10.03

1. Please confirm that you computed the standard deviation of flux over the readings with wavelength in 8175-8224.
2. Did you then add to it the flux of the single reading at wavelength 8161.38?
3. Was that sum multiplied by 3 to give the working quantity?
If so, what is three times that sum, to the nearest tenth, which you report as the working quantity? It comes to 31.7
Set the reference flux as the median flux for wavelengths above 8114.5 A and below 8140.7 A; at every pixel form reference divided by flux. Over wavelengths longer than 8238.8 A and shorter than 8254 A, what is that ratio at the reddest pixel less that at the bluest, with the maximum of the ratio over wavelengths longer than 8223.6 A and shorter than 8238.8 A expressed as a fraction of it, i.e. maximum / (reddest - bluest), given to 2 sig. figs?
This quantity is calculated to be -49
